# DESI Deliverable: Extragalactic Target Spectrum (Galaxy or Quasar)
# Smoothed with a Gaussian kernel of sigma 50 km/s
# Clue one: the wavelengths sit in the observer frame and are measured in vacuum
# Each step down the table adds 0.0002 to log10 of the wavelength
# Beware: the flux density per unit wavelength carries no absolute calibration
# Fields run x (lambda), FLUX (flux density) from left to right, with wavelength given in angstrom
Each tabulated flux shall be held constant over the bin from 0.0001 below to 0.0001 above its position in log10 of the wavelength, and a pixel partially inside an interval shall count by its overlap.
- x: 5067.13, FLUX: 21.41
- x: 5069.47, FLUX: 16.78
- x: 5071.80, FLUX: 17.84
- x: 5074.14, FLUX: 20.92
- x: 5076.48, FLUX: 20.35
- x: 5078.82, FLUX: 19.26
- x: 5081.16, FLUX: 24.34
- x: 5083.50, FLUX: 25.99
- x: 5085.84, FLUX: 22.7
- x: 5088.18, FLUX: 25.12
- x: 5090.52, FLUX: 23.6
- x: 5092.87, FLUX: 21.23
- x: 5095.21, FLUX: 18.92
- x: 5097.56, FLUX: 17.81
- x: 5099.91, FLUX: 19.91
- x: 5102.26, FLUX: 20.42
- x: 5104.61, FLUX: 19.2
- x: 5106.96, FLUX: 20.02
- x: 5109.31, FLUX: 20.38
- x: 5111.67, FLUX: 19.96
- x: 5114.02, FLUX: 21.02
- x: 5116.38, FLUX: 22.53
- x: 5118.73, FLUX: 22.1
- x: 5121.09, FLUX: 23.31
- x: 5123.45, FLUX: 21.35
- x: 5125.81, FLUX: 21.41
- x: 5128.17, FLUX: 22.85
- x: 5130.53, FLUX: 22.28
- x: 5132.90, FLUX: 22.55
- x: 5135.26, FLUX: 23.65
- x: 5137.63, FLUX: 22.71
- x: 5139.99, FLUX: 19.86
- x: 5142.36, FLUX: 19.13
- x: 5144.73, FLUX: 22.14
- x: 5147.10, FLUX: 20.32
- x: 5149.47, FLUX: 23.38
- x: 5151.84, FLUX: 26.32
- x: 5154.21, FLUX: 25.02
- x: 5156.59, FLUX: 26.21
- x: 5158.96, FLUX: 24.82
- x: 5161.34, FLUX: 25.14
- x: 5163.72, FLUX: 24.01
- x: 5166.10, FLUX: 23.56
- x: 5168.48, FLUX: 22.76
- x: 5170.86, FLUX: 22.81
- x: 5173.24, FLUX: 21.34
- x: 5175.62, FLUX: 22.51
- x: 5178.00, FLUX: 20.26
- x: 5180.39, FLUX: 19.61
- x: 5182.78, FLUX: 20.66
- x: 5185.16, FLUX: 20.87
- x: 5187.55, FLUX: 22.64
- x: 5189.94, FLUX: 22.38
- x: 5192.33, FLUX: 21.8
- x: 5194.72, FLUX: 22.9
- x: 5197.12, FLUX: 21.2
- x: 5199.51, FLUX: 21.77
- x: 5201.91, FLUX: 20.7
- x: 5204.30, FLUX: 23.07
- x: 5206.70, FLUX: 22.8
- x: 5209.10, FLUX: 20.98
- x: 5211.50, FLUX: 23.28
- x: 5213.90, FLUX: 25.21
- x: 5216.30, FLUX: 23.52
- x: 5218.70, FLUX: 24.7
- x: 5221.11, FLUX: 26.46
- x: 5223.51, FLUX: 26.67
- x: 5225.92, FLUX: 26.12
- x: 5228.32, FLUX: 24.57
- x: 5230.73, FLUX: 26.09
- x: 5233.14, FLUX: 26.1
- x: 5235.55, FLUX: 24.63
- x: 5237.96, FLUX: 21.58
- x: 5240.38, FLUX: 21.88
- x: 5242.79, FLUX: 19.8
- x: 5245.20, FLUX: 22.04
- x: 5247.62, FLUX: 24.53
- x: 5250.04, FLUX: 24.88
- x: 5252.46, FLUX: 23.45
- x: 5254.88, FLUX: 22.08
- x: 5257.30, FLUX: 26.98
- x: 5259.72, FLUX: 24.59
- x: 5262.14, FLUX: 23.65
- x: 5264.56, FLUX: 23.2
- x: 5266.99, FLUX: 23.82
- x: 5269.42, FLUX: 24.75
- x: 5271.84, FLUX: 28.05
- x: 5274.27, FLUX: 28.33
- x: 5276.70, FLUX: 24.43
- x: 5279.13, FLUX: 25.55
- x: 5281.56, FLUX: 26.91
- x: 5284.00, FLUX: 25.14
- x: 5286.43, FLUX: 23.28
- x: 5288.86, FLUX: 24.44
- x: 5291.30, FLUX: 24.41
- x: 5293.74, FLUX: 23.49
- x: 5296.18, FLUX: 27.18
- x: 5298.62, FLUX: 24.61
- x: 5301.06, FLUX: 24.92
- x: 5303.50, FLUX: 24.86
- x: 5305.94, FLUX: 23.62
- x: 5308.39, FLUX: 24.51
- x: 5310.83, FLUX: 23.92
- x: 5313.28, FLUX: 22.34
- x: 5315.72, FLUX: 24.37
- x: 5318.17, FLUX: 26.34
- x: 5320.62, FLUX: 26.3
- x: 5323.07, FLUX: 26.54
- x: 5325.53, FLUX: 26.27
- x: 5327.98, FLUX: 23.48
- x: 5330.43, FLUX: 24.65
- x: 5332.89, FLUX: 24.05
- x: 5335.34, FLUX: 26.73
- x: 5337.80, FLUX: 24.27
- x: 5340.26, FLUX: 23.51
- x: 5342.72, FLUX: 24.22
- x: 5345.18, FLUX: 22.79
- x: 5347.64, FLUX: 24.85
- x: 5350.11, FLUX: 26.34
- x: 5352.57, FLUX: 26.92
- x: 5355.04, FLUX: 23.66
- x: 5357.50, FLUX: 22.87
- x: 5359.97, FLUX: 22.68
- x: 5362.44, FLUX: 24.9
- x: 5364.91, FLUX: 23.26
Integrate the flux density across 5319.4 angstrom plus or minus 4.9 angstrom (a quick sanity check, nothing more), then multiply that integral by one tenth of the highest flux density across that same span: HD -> 673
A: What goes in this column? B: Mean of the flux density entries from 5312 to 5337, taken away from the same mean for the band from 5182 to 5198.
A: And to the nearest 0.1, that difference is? -3.3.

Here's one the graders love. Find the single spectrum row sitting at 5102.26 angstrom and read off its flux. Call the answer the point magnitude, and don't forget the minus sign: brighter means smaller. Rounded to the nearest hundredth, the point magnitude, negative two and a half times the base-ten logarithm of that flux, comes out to -3.28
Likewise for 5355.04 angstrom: -3.44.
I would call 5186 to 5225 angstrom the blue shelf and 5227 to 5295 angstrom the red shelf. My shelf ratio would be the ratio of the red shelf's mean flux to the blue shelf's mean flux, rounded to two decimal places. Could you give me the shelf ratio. 1.05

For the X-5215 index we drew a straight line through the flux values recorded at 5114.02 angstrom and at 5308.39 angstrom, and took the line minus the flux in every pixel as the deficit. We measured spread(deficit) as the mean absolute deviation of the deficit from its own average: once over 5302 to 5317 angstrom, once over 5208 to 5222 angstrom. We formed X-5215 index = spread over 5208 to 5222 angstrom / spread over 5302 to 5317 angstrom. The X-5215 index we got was 2.1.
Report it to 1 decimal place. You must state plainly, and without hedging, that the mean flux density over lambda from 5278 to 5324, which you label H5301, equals 24.9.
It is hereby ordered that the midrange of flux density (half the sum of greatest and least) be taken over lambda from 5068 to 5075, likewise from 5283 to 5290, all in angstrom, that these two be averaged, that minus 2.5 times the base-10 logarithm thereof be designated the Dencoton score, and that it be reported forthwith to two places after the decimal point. -3.33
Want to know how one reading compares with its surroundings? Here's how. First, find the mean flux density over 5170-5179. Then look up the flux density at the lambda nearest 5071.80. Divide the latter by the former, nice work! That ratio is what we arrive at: 0.82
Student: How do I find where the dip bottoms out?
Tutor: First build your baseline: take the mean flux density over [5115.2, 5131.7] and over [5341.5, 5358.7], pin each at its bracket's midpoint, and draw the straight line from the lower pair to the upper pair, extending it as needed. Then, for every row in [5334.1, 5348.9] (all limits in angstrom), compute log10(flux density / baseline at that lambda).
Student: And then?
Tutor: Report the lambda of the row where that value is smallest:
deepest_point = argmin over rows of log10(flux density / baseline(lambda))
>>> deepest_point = 5345.18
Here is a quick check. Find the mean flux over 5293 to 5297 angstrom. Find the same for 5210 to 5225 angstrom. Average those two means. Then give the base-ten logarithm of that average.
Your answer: 1.40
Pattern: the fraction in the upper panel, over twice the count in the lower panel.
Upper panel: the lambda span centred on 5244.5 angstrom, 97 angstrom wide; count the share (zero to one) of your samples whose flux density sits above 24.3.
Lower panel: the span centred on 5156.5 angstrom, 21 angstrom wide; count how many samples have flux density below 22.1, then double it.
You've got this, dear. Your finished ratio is 0.275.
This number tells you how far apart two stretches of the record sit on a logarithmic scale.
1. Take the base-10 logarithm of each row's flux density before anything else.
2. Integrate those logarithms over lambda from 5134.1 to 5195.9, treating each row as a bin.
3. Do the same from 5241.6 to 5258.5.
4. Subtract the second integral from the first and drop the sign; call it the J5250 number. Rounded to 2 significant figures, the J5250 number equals 60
